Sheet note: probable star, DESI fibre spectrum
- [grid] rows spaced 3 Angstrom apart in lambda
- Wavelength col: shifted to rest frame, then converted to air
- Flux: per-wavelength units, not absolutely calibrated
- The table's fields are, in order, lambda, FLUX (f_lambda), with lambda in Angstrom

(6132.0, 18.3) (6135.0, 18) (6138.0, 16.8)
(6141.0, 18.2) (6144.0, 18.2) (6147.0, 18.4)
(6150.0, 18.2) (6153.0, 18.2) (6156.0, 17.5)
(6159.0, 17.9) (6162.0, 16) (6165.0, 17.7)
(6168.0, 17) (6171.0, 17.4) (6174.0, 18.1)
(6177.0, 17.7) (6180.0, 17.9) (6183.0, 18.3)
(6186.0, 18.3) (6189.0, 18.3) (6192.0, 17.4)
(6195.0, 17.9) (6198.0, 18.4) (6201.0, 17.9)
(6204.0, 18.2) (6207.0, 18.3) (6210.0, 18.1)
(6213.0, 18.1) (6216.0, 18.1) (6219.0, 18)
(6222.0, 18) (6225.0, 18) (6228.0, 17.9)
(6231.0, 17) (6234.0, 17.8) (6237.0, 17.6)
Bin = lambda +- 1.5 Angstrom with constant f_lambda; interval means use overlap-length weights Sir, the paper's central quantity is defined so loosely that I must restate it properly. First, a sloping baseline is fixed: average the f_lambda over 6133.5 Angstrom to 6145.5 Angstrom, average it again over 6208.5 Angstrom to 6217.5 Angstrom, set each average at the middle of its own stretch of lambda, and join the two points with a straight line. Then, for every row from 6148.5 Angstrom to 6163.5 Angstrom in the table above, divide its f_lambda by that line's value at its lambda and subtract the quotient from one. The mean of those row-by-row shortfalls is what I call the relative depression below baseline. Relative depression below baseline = 0.017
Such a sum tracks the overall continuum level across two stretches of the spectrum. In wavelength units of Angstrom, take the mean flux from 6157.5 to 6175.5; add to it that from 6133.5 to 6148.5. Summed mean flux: 35.3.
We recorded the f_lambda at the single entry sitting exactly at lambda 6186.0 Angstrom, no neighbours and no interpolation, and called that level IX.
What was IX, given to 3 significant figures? 18.3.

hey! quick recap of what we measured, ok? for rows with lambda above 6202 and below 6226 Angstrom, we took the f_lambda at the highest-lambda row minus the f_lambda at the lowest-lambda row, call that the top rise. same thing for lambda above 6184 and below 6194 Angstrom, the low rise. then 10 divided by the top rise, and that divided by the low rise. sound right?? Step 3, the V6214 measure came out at 56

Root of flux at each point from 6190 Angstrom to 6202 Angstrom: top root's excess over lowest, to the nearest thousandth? 0.118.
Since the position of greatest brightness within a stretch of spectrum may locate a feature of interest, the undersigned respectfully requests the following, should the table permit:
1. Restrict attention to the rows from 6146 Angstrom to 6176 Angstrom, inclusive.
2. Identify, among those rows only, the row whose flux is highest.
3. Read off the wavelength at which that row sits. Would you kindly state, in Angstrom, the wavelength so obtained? 6147.0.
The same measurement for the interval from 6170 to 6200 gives 6198.0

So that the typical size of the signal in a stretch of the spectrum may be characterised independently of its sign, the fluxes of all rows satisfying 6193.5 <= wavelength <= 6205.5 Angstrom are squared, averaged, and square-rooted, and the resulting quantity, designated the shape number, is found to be 18.1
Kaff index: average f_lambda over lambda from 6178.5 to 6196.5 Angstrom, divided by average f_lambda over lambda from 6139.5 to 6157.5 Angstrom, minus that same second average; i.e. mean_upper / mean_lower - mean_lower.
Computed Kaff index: -17.1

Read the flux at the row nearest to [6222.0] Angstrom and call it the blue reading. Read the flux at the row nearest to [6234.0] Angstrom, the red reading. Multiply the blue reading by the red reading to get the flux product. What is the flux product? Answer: 320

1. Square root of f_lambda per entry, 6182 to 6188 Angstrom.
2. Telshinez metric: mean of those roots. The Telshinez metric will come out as 4.28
